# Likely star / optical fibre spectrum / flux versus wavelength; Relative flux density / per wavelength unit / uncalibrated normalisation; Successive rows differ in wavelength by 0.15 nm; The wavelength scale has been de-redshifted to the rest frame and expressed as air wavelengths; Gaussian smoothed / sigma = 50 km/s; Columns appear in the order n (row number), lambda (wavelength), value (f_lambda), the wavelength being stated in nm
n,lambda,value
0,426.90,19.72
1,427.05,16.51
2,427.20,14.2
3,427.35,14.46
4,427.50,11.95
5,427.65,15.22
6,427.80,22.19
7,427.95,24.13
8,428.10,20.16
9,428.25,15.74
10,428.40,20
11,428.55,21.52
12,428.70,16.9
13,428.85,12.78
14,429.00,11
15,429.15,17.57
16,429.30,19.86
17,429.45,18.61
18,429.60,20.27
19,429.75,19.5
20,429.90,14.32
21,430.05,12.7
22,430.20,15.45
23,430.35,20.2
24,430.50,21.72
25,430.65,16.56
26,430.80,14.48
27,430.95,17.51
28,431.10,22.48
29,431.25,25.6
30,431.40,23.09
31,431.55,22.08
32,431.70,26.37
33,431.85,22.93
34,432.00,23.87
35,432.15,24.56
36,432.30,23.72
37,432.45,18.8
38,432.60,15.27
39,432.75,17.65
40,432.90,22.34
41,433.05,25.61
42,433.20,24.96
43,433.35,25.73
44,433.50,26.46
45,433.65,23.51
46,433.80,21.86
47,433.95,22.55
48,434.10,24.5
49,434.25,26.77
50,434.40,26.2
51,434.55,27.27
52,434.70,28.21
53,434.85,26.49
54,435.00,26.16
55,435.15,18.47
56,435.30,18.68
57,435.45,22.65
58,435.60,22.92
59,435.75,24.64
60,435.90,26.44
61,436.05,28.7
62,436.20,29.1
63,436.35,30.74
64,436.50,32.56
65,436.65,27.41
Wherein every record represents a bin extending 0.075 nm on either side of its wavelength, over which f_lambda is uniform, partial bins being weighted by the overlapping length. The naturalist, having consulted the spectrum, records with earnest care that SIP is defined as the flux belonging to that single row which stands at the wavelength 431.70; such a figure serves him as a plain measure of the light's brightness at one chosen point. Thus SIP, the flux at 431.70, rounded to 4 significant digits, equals 26.37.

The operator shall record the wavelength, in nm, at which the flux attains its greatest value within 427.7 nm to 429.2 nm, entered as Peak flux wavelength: 427.95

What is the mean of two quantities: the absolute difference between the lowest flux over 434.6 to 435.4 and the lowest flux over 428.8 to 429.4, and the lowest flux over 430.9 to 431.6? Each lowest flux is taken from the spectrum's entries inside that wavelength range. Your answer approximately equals 12.5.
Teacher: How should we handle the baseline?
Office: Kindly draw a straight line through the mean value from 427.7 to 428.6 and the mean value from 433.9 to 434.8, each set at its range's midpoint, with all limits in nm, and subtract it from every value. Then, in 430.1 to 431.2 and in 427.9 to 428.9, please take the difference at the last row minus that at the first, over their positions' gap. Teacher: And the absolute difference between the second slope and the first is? 20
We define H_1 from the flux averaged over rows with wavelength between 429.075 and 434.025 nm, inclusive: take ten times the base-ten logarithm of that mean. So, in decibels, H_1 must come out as 13.2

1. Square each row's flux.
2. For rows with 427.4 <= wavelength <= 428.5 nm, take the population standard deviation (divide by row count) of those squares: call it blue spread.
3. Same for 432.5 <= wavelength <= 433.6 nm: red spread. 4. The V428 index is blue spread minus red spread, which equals -27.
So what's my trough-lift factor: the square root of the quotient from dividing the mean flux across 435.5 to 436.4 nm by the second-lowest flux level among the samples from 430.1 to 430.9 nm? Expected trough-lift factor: 1.32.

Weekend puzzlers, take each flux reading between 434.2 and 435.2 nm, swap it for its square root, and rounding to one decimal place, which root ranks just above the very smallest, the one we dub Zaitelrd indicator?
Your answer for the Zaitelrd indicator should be 5.1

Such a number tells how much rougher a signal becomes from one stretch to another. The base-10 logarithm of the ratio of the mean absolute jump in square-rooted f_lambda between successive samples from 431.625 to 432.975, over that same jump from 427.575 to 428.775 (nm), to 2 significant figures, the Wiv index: -0.18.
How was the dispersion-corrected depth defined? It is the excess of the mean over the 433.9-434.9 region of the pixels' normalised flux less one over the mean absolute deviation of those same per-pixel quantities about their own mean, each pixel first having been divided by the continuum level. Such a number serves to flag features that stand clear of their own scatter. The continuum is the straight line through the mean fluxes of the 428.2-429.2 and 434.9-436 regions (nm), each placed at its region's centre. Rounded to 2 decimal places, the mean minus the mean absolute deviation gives 0.13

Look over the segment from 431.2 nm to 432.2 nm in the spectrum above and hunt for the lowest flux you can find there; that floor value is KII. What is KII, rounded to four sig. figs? 22.08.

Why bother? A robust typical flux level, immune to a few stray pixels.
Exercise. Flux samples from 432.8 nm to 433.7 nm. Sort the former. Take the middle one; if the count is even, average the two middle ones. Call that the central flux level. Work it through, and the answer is 25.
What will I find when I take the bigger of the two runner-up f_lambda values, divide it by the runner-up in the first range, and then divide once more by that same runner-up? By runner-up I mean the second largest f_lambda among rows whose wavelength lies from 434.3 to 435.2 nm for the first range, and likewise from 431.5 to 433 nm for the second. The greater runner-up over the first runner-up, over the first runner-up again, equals 0.0367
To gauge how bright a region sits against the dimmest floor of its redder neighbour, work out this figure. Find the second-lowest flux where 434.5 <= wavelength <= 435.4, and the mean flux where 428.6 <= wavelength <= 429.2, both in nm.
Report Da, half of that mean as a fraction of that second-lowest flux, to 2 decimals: 0.39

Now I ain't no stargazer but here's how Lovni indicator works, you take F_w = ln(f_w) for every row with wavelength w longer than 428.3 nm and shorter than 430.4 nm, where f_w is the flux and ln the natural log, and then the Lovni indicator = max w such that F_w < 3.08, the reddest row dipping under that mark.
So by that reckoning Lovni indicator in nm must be 430.35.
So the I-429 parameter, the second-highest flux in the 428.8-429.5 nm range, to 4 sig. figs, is 18.61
